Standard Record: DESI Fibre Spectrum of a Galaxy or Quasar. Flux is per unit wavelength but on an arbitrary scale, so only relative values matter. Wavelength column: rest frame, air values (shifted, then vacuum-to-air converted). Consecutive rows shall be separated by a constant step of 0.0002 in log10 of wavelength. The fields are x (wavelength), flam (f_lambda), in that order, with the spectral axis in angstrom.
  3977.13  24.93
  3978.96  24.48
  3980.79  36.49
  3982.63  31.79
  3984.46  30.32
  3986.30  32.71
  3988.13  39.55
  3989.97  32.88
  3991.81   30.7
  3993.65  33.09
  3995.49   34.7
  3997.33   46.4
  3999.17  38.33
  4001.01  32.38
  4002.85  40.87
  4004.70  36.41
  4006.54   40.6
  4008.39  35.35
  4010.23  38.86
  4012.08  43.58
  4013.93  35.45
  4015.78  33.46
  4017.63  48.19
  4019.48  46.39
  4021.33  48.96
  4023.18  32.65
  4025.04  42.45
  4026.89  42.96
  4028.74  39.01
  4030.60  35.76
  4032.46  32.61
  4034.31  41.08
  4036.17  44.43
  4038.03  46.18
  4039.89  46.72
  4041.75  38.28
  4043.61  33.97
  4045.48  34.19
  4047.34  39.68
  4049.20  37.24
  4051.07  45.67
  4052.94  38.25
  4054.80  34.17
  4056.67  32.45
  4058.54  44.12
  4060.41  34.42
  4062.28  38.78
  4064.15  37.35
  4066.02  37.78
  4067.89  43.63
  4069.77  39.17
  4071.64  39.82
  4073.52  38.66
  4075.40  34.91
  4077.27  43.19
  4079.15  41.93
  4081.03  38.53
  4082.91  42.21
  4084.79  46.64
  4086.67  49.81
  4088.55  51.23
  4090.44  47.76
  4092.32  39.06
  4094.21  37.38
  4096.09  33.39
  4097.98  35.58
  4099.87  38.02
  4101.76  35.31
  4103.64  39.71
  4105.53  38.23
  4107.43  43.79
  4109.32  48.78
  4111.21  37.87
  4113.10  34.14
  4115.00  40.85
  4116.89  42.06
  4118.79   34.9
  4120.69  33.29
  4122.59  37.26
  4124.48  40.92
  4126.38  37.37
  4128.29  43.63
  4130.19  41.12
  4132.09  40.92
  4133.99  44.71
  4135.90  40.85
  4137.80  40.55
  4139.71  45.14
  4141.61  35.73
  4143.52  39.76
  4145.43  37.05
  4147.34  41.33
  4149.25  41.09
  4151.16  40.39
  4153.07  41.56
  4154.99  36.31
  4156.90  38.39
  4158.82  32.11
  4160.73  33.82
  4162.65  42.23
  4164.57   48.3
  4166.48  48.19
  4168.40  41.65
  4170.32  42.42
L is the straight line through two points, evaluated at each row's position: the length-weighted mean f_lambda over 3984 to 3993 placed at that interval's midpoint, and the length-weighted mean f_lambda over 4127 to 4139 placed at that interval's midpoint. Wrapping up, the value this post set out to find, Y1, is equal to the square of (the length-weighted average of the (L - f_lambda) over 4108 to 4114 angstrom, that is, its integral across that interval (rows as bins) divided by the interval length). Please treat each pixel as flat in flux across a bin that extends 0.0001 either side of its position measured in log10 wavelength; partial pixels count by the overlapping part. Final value 0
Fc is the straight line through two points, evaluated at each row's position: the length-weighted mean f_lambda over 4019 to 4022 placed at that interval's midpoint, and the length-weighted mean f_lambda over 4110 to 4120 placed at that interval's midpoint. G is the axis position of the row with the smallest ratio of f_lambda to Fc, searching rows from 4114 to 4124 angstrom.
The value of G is 4120.69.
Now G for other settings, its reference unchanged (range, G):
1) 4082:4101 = 4096.09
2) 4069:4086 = 4075.40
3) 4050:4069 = 4056.67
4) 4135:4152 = 4141.61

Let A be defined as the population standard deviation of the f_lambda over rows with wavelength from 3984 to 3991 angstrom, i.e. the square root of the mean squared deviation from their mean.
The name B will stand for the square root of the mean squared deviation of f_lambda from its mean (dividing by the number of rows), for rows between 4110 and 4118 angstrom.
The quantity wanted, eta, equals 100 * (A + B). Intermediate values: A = 3.4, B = 3.1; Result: 649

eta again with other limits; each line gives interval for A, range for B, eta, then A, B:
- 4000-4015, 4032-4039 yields 866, 3.4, 5.2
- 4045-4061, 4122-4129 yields 703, 4.4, 2.7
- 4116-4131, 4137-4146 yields 668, 3.4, 3.3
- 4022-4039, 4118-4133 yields 803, 4.7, 3.3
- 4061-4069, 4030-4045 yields 770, 2.5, 5.2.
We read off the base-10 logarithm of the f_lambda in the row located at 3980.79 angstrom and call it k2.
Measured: 1.56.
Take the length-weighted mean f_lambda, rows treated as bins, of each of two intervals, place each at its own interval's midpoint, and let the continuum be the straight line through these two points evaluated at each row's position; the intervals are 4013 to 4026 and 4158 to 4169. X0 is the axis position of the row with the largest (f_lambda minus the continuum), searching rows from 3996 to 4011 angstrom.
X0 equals 3997.33 angstrom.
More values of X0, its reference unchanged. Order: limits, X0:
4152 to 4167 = 4164.57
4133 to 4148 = 4139.71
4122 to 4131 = 4128.29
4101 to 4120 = 4109.32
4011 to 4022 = 4021.33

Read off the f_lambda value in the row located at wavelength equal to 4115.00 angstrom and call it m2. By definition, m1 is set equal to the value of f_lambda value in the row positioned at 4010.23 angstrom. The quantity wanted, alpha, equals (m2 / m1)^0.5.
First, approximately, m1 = 38.86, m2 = 40.85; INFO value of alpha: 1.03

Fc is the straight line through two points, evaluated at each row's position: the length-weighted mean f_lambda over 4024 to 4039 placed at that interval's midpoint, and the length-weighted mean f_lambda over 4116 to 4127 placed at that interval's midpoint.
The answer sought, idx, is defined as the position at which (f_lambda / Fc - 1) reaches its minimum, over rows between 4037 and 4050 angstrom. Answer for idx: 4043.61 angstrom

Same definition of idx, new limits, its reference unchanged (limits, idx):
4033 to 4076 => 4056.67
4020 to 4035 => 4023.18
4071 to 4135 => 4096.09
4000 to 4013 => 4001.01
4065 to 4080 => 4075.40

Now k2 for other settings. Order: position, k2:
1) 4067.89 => 1.64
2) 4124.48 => 1.61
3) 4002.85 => 1.61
